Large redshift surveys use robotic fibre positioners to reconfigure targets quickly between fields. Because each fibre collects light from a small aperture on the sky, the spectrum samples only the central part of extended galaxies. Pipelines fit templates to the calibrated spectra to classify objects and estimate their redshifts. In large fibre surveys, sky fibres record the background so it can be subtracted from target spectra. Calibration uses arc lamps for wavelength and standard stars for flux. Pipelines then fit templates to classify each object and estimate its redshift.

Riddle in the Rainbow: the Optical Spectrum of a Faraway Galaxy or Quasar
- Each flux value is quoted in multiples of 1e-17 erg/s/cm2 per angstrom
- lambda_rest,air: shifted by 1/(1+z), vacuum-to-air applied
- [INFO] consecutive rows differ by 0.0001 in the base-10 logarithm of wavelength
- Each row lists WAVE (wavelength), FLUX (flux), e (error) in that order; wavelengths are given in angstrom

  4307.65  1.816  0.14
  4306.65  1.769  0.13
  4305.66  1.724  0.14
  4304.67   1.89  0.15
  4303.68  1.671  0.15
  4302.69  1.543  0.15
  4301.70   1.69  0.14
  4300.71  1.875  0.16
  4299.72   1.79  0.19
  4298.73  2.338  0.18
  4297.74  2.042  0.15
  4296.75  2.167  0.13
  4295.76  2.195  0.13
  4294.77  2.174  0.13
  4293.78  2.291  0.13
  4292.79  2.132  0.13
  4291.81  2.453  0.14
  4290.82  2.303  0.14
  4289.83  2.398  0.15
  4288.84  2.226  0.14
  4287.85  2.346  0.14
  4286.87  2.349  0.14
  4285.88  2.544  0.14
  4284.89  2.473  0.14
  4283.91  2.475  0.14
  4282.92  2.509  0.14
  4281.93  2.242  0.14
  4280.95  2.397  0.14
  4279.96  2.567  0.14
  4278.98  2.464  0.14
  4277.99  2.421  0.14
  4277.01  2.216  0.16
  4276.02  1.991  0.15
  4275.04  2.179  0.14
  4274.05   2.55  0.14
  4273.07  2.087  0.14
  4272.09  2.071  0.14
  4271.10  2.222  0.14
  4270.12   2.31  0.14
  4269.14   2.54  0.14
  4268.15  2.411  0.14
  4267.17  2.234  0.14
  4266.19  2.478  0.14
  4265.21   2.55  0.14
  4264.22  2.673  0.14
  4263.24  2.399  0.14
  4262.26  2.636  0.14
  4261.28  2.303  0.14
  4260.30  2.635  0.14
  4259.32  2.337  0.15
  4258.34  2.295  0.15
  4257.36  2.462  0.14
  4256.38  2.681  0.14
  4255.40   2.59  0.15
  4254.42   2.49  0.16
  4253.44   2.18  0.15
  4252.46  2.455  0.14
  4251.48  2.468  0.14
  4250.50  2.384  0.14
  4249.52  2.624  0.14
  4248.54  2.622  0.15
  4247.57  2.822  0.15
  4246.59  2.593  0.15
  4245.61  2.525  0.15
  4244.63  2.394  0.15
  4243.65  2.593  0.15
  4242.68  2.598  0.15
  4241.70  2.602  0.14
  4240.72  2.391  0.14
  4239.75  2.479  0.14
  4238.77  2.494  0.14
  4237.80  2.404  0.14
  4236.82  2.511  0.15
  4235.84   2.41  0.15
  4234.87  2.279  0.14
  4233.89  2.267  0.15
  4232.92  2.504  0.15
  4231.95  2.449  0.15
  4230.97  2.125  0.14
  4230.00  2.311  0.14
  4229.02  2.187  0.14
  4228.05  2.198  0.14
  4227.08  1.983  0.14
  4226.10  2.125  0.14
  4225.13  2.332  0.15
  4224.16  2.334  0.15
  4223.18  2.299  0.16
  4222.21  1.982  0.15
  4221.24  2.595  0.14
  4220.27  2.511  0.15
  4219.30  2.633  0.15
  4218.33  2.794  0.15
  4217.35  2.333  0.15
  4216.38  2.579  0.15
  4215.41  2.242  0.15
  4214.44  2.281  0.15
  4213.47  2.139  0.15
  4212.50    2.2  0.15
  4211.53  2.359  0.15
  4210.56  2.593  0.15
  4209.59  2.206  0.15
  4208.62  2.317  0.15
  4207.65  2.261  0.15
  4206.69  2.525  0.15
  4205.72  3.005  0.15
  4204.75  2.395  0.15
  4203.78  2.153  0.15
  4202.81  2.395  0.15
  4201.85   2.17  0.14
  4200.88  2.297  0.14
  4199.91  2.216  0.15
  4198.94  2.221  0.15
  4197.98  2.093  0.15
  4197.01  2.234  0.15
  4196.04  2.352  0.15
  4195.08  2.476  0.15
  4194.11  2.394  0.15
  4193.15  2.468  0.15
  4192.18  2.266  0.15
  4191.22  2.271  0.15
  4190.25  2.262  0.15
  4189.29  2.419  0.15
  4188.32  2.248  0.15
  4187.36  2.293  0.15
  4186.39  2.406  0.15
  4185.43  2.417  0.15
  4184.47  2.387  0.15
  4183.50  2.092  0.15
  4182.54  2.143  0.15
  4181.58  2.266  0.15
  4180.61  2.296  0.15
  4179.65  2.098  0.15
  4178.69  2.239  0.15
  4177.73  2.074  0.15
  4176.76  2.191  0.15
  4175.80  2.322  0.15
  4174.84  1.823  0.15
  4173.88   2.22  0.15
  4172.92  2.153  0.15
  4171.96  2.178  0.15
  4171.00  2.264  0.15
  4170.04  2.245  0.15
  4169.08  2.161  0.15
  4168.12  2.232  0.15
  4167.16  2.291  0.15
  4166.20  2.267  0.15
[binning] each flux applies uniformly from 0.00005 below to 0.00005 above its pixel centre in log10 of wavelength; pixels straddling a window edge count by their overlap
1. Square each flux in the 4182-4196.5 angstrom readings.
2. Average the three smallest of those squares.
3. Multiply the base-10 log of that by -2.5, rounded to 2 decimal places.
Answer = -1.67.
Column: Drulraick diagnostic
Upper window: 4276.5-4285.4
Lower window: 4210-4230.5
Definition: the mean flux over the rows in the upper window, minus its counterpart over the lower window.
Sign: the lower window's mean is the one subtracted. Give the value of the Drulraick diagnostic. 0.084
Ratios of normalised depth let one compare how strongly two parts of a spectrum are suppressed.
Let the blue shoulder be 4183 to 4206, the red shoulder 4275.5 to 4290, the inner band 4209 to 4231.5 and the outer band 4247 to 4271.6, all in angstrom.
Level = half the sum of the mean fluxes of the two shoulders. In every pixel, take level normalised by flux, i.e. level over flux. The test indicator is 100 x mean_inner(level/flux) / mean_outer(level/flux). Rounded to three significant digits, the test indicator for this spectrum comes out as 107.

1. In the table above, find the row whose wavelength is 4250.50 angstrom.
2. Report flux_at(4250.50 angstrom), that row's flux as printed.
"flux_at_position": 2.384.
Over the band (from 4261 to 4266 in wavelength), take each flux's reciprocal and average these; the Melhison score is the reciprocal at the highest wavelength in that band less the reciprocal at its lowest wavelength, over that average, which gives -0.11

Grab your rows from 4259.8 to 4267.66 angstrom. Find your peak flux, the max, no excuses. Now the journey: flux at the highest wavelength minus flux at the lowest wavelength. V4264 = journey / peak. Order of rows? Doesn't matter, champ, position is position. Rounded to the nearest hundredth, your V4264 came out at -0.15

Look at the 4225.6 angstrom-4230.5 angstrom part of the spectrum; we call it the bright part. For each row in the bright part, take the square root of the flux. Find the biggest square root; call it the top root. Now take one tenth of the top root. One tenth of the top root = 0.152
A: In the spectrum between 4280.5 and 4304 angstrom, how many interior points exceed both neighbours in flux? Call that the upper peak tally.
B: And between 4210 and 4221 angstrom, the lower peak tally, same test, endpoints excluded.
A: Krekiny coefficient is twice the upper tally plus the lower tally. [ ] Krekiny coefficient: 19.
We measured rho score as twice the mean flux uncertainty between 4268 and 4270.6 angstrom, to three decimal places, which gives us 0.280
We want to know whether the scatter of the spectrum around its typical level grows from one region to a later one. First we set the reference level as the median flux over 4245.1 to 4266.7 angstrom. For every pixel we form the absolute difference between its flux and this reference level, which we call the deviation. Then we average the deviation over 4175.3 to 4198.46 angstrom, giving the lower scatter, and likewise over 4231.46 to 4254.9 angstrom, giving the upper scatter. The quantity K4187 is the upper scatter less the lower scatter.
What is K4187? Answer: -0.12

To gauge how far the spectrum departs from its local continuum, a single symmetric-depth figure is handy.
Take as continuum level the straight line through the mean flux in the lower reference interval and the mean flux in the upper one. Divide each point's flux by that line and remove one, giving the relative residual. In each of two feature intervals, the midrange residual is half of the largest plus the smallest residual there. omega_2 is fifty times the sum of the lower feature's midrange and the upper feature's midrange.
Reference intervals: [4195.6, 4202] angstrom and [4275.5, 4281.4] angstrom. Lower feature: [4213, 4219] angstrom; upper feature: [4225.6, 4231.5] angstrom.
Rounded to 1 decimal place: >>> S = 2.1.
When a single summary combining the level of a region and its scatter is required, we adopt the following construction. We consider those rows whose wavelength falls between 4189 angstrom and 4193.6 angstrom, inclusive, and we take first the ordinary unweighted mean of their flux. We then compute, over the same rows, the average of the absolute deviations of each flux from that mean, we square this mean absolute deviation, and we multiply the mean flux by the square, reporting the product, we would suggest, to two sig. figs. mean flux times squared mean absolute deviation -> 0.017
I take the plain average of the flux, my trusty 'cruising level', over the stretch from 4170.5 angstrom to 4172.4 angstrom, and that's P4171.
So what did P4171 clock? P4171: 2.22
